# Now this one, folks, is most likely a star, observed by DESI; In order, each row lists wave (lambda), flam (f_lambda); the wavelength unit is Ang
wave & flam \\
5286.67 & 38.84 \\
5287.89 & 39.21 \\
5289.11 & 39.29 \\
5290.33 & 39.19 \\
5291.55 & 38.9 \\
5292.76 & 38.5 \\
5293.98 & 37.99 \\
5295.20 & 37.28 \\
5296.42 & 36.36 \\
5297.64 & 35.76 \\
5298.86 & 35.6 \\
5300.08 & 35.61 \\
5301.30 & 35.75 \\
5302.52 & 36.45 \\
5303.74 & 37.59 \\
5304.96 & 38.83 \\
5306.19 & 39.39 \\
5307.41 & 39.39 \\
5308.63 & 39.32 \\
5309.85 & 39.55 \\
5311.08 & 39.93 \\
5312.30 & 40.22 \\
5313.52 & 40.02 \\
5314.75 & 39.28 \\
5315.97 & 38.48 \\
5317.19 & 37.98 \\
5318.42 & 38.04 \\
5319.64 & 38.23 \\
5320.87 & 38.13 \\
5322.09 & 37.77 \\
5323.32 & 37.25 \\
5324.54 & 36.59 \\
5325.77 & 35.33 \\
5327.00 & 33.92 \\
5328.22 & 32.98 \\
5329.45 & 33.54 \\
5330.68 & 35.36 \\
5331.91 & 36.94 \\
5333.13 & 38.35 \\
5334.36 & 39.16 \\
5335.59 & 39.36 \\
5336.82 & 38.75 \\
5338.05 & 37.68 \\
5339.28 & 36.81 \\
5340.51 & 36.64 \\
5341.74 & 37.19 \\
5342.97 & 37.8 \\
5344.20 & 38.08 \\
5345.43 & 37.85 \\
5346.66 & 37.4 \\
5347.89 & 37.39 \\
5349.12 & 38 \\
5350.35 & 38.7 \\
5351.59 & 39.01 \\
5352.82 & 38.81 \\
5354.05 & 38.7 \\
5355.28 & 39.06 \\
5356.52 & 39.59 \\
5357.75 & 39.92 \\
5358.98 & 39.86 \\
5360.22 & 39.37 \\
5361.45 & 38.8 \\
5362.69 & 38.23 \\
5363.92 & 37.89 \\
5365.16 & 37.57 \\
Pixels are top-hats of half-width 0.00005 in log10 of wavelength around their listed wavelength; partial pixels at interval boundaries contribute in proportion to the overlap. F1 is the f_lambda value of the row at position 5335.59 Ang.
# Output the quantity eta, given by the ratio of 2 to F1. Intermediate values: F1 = 39.36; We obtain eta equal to 0.0508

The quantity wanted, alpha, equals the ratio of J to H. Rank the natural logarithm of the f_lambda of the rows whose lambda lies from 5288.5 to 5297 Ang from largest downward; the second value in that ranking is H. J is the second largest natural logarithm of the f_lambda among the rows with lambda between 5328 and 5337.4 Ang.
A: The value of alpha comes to 1.00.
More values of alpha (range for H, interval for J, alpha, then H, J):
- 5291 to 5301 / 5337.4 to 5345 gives 0.99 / 3.65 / 3.63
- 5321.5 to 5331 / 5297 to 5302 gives 0.99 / 3.62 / 3.58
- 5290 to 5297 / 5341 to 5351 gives 0.99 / 3.66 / 3.64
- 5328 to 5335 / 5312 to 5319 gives 1.01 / 3.65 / 3.69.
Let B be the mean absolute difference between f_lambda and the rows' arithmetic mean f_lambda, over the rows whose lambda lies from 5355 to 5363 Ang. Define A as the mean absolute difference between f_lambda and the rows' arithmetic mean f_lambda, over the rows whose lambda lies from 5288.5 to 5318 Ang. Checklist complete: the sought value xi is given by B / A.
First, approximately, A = 1.3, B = 0.5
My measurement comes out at 0.4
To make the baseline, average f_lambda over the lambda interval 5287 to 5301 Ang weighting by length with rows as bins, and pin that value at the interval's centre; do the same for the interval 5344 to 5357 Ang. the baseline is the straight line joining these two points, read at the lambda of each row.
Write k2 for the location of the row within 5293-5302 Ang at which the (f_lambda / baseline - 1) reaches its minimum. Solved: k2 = 5300.08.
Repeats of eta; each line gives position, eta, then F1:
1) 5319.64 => 0.0523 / 38.23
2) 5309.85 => 0.0506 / 39.55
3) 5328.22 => 0.0606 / 32.98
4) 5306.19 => 0.0508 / 39.39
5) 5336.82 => 0.0516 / 38.75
